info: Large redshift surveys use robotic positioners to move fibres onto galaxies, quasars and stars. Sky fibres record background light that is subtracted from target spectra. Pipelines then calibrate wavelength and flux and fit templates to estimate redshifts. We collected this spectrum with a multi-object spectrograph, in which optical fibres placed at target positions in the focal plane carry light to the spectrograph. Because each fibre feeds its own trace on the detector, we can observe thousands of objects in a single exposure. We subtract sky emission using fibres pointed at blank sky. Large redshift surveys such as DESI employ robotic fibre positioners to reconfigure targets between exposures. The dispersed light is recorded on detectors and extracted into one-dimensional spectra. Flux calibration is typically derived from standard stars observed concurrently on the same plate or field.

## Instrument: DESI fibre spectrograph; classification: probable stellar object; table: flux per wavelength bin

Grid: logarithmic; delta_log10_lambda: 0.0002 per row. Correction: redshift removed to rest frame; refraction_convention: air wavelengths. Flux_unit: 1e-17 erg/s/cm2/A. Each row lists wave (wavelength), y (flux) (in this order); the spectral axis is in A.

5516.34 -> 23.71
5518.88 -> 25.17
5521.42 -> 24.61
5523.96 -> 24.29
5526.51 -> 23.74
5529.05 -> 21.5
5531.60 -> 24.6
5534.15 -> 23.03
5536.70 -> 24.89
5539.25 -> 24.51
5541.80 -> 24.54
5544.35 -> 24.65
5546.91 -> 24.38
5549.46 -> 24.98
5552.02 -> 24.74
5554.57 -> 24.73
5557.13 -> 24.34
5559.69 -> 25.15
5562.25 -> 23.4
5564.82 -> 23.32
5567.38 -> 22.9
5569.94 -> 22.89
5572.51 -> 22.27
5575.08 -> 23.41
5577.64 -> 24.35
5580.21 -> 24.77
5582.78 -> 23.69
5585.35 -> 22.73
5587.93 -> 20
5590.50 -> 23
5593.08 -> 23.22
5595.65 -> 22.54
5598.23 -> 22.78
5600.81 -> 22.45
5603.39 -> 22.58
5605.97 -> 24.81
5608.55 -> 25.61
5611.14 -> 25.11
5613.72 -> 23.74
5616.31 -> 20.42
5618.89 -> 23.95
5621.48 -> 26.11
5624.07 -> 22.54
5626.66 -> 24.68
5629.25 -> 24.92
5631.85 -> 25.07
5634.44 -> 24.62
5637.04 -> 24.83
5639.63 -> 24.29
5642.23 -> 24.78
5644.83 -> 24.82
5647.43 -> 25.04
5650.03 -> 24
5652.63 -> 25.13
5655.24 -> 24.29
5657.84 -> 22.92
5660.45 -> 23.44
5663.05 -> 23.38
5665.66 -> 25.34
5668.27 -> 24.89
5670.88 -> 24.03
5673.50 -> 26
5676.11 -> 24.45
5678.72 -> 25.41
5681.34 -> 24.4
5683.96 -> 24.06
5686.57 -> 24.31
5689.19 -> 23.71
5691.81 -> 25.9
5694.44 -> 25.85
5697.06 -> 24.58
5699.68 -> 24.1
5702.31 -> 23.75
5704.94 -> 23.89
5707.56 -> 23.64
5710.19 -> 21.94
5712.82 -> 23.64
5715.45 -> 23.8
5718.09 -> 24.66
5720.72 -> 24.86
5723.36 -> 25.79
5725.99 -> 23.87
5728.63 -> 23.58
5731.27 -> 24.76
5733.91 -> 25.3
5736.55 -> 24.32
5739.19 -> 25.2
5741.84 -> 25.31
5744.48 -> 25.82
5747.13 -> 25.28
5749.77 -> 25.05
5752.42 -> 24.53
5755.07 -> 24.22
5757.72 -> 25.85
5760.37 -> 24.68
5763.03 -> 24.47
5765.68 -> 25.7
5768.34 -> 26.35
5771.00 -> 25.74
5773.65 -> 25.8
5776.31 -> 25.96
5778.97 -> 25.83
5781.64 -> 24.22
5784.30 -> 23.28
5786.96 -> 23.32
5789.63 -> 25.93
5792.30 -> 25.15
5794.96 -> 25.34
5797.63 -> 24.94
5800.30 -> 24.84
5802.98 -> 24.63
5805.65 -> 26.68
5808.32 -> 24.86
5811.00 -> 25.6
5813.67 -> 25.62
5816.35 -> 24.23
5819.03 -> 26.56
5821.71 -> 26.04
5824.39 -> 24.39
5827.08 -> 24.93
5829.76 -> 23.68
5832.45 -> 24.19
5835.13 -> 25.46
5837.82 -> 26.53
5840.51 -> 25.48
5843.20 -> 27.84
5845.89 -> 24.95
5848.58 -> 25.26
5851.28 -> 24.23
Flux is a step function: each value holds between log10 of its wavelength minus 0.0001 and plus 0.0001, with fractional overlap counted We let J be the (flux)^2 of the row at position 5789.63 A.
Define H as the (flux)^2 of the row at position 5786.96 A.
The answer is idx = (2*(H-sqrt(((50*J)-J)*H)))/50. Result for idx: -148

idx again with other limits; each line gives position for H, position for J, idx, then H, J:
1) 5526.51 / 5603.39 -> -128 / 564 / 510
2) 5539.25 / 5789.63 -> -154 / 601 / 672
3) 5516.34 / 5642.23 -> -142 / 562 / 614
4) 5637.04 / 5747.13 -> -151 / 617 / 639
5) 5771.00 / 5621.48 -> -162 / 663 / 682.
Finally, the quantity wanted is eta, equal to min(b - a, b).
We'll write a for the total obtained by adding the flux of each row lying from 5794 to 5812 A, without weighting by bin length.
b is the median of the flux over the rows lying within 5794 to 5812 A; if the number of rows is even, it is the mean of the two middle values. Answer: -152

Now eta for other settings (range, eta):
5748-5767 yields -150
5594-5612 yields -143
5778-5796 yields -148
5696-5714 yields -142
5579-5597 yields -137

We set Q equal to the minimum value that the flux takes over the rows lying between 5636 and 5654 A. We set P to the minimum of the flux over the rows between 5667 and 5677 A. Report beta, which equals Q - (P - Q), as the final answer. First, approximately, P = 24.03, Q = 24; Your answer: 24.0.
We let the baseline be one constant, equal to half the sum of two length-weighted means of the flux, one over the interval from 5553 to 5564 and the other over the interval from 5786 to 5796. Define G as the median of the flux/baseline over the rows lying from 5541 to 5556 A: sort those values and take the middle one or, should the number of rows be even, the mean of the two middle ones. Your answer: 1.00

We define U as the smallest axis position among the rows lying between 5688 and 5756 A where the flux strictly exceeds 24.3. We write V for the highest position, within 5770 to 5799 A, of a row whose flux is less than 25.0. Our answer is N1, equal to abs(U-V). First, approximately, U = 5691.81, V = 5797.63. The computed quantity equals 105.8 A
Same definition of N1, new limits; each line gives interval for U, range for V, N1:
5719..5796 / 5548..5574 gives 148.2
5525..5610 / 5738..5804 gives 271.4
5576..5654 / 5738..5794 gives 209.3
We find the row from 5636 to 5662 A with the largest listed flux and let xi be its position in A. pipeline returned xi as 5652.63 A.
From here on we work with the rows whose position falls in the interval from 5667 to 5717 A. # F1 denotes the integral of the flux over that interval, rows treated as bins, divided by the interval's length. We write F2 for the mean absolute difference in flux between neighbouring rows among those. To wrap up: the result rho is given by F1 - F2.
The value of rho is 23.5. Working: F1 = 24.3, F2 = 0.88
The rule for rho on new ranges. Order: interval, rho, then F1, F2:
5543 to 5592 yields 22.8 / 23.7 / 0.86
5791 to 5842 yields 24.3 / 25.2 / 0.95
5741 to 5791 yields 24.4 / 25.1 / 0.73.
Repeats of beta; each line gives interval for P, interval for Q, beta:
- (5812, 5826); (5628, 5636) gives 25.0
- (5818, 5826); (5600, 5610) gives 20.5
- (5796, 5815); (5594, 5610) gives 20.3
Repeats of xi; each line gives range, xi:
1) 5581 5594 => 5582.78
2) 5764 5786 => 5768.34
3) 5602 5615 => 5608.55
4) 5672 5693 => 5673.50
